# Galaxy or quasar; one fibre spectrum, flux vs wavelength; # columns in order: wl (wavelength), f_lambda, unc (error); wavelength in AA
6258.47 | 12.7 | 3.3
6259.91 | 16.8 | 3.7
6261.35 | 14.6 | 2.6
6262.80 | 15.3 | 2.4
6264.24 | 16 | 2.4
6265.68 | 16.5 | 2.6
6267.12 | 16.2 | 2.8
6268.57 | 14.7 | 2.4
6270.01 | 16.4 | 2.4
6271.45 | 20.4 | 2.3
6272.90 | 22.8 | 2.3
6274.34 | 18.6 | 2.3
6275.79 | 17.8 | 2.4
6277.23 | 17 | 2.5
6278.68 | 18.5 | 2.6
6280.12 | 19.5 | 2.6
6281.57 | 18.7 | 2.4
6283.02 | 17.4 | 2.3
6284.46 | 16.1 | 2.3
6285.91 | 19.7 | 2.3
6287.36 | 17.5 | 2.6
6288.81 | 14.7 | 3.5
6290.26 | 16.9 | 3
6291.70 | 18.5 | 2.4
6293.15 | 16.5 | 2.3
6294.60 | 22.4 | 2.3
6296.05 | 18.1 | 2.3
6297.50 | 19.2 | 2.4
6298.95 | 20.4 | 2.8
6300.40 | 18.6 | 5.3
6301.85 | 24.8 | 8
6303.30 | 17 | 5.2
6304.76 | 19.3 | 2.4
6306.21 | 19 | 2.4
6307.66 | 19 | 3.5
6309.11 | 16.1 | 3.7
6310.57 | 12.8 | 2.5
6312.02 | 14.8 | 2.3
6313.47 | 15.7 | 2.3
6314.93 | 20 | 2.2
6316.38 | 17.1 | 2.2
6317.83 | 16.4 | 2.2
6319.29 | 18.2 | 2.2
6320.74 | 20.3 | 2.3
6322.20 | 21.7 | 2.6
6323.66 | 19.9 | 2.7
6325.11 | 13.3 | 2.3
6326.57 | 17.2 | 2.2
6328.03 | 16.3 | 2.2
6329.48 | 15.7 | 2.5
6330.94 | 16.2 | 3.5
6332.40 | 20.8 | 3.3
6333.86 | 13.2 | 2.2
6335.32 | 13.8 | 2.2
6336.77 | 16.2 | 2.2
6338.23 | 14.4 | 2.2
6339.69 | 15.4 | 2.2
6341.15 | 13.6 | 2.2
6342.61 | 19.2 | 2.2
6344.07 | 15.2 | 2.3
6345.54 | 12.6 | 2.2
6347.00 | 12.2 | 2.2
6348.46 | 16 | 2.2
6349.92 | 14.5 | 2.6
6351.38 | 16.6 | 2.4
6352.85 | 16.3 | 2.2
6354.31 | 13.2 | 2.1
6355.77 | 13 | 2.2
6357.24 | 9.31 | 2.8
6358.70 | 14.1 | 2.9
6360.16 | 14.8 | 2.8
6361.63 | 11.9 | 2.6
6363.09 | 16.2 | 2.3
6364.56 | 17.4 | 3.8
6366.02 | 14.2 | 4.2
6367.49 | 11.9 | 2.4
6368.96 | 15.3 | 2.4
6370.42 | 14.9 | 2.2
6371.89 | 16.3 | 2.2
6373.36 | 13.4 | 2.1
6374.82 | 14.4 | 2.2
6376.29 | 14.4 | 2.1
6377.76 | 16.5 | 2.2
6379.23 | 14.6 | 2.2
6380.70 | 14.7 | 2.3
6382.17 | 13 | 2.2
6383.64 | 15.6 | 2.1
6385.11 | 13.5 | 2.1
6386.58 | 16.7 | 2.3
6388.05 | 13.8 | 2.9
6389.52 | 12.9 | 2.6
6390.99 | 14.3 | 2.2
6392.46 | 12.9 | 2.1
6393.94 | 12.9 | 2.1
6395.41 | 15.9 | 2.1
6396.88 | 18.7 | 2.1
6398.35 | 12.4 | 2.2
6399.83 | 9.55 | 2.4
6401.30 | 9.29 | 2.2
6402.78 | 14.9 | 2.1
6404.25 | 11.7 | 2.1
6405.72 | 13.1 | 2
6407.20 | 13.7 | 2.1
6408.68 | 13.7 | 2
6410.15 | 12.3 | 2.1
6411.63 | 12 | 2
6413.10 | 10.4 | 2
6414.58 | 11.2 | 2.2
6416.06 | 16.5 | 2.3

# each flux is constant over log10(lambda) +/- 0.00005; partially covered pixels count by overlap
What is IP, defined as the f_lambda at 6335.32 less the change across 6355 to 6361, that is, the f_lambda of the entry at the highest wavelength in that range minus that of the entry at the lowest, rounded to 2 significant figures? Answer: 12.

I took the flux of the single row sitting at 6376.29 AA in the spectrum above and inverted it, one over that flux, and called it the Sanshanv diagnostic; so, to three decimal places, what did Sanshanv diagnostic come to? 0.069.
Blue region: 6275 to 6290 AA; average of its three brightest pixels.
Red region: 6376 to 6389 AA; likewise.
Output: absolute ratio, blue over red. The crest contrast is 1.2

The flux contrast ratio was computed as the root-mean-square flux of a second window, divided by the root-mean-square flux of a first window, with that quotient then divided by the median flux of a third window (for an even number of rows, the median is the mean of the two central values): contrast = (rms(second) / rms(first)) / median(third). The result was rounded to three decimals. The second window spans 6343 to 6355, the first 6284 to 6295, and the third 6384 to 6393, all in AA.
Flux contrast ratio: 0.060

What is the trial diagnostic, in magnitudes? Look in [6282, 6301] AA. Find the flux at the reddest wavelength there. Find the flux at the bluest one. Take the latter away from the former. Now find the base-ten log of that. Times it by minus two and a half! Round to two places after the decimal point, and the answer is -0.20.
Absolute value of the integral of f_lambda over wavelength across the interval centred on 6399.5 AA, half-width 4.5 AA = 119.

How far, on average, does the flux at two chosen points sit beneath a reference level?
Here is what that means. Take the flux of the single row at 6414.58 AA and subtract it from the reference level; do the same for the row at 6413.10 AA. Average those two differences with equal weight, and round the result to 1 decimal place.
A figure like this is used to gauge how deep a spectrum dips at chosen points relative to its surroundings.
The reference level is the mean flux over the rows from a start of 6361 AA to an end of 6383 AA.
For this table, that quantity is 3.8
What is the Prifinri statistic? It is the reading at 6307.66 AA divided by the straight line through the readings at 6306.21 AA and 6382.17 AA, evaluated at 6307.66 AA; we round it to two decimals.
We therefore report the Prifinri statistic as 1.01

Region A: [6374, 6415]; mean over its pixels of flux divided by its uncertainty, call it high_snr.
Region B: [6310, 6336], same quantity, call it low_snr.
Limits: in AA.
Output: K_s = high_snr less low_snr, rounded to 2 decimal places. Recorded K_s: -0.77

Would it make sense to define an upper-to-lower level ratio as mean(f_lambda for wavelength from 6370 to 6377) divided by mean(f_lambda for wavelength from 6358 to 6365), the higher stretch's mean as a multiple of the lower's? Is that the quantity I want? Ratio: 0.99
